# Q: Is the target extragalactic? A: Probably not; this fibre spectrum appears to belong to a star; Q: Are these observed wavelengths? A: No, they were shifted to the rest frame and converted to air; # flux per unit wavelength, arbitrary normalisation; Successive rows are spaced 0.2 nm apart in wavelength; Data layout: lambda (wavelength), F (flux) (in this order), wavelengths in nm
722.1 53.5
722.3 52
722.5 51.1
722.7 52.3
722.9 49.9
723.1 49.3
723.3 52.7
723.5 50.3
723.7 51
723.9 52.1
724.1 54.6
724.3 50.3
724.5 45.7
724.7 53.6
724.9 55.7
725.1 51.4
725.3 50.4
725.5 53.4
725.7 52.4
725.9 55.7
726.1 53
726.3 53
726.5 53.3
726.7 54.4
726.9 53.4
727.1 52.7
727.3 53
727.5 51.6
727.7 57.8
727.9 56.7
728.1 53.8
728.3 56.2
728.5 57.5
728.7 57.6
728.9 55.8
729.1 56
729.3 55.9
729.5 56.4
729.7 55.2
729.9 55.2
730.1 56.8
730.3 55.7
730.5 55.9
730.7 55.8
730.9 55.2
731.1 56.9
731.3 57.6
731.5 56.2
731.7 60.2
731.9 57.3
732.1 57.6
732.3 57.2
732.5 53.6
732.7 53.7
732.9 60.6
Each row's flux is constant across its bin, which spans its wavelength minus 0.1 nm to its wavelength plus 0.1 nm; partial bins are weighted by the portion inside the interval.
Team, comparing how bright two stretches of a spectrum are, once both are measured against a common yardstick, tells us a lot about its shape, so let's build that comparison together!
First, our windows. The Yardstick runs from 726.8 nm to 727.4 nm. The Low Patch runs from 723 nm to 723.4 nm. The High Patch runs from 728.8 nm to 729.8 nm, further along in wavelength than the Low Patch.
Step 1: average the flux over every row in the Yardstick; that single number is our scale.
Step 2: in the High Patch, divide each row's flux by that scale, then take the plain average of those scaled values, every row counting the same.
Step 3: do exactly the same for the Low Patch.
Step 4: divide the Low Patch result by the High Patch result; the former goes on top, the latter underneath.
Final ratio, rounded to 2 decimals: 0.91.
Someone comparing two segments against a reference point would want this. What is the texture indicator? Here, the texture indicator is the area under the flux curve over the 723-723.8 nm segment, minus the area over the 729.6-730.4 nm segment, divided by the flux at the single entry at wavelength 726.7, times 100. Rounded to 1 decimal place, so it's -7.2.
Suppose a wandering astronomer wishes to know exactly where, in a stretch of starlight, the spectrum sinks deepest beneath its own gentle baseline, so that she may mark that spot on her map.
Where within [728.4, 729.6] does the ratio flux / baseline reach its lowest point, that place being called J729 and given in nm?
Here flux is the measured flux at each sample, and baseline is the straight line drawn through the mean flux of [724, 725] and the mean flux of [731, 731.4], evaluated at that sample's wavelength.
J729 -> 729.3 nm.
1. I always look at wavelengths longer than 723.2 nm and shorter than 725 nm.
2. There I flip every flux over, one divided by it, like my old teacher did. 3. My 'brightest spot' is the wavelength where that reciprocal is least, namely 724.9 nm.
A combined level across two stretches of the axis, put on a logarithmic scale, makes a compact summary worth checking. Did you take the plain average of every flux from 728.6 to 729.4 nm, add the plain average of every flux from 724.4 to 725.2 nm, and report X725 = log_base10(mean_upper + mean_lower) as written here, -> 2.033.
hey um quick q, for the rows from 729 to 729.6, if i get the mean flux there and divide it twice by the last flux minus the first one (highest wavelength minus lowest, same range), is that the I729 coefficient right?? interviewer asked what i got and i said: 351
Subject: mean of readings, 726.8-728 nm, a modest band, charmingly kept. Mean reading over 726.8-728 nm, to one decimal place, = 54.2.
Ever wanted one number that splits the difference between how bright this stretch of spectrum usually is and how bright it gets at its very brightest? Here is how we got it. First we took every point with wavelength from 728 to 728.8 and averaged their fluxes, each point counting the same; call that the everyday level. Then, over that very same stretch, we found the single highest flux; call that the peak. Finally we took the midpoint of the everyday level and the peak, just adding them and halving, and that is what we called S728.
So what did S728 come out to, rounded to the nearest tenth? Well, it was 56.9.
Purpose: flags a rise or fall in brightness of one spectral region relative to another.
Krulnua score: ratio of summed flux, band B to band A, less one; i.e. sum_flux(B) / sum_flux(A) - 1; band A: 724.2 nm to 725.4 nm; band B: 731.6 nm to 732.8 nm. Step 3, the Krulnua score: 0.11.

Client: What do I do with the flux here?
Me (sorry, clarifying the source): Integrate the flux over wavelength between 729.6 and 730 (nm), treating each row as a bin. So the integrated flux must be 22.1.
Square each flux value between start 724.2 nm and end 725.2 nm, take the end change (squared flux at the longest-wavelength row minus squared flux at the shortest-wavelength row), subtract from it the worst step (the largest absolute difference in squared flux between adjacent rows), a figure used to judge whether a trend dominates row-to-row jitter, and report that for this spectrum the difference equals -673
